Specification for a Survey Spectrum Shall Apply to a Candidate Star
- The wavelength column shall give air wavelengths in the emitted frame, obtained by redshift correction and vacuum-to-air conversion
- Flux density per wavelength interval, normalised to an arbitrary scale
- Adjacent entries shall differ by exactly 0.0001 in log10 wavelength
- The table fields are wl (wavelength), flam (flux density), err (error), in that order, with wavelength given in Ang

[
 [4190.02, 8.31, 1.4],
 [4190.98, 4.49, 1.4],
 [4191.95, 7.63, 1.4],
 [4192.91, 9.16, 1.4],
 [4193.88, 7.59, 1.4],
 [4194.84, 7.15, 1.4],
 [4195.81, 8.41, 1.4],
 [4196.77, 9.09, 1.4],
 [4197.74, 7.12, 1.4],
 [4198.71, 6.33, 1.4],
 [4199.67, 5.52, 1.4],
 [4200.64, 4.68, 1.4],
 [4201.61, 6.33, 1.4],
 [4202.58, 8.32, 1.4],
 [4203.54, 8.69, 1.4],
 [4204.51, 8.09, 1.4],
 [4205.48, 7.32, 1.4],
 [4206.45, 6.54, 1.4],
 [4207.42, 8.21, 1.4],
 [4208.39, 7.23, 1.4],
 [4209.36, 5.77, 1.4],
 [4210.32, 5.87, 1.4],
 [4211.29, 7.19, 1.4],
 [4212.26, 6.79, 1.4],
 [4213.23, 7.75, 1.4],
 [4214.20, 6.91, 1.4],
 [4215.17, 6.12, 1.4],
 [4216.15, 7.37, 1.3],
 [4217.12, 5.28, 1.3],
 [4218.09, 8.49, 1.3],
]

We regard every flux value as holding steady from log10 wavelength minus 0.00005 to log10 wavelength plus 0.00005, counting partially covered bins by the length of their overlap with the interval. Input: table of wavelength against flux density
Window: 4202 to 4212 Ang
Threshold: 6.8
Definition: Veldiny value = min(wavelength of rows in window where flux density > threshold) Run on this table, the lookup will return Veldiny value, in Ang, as 4202.58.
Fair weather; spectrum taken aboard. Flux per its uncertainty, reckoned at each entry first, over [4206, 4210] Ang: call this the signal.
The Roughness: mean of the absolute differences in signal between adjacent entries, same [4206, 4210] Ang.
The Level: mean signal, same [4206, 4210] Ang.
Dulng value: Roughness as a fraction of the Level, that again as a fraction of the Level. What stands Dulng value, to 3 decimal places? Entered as 0.040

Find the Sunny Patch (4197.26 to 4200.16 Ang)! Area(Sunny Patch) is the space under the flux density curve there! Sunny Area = 18.3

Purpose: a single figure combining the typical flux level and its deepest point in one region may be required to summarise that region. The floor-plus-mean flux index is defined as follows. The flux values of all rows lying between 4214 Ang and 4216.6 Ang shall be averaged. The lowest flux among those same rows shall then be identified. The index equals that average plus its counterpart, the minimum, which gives 12.9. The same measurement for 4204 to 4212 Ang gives 12.8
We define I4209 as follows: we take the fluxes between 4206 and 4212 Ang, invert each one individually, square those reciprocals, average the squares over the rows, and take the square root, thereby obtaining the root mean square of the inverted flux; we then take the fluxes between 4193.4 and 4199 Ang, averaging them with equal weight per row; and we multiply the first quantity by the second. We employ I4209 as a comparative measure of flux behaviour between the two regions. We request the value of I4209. 1.15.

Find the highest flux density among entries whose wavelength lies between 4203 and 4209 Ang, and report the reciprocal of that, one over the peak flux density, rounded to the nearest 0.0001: 0.1151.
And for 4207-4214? 0.1218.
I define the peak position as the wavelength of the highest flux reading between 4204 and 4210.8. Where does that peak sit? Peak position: 4207.42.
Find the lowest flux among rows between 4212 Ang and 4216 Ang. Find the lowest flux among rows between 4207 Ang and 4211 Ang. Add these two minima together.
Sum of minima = 11.9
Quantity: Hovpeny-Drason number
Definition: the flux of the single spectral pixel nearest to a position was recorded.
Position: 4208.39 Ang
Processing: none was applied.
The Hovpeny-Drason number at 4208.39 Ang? 7.23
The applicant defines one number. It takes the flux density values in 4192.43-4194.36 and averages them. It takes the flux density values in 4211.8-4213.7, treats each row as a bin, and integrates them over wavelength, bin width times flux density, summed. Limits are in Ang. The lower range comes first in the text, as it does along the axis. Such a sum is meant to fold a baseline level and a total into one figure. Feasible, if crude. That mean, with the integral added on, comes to 22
